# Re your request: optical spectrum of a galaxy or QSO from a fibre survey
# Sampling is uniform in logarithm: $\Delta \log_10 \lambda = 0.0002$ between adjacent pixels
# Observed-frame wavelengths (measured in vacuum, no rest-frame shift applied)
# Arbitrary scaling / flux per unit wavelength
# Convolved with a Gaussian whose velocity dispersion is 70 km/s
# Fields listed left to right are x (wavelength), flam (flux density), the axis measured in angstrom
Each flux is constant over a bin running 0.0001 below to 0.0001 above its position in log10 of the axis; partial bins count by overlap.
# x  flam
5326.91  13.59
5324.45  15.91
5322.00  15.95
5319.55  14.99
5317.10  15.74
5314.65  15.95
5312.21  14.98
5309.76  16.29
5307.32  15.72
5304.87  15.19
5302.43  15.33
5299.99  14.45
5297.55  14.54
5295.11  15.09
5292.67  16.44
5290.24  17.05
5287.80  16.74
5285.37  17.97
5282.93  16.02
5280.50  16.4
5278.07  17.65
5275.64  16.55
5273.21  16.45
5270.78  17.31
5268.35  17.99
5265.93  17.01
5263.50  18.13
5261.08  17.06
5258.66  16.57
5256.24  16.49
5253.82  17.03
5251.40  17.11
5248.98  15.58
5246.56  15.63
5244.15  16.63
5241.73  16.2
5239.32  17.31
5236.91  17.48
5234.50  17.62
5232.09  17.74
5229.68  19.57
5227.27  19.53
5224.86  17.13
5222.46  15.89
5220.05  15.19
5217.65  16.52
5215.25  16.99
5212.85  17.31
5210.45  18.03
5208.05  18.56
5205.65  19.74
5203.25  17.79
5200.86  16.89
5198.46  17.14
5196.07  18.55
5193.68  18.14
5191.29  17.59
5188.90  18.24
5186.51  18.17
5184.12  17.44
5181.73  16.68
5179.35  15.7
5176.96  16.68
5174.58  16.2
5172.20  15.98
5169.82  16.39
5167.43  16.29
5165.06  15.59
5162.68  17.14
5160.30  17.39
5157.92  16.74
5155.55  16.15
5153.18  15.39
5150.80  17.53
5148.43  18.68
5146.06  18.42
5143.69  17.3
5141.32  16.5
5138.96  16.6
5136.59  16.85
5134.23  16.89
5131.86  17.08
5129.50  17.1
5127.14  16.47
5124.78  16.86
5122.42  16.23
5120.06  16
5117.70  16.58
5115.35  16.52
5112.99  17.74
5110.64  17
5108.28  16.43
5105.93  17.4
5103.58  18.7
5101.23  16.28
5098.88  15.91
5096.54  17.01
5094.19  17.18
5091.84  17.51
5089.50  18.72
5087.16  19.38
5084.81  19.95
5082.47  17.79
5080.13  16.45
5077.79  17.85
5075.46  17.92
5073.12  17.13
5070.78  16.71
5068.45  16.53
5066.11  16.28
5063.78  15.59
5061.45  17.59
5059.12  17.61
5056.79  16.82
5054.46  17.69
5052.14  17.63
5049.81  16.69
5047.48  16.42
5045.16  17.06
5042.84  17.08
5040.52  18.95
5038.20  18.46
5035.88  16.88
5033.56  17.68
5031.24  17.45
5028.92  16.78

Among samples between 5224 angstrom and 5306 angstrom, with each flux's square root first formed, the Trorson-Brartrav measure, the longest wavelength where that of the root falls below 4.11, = 5304.87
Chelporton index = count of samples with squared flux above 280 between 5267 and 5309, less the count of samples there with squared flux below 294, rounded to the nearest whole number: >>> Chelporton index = -7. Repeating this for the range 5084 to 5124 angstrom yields 1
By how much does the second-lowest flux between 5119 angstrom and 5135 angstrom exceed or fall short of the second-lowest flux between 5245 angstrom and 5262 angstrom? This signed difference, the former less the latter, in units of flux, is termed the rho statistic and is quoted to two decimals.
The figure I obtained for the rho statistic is 0.60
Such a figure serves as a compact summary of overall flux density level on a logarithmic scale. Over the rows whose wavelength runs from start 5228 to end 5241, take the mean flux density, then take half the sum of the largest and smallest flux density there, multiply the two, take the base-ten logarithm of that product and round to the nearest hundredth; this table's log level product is 2.52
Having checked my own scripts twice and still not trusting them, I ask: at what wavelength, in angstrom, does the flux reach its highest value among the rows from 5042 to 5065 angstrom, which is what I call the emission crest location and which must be 5054.46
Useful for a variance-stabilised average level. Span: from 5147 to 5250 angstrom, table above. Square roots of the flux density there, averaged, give 4.14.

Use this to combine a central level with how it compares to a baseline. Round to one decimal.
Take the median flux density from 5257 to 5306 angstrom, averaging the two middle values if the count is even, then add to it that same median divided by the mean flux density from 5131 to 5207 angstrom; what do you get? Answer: 17.5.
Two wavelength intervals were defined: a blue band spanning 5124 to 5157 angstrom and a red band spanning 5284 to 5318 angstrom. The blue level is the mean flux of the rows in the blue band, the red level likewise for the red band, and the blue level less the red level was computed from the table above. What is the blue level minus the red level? 1.2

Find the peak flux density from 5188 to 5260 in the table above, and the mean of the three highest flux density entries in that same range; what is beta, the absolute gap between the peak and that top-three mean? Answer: 0.13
